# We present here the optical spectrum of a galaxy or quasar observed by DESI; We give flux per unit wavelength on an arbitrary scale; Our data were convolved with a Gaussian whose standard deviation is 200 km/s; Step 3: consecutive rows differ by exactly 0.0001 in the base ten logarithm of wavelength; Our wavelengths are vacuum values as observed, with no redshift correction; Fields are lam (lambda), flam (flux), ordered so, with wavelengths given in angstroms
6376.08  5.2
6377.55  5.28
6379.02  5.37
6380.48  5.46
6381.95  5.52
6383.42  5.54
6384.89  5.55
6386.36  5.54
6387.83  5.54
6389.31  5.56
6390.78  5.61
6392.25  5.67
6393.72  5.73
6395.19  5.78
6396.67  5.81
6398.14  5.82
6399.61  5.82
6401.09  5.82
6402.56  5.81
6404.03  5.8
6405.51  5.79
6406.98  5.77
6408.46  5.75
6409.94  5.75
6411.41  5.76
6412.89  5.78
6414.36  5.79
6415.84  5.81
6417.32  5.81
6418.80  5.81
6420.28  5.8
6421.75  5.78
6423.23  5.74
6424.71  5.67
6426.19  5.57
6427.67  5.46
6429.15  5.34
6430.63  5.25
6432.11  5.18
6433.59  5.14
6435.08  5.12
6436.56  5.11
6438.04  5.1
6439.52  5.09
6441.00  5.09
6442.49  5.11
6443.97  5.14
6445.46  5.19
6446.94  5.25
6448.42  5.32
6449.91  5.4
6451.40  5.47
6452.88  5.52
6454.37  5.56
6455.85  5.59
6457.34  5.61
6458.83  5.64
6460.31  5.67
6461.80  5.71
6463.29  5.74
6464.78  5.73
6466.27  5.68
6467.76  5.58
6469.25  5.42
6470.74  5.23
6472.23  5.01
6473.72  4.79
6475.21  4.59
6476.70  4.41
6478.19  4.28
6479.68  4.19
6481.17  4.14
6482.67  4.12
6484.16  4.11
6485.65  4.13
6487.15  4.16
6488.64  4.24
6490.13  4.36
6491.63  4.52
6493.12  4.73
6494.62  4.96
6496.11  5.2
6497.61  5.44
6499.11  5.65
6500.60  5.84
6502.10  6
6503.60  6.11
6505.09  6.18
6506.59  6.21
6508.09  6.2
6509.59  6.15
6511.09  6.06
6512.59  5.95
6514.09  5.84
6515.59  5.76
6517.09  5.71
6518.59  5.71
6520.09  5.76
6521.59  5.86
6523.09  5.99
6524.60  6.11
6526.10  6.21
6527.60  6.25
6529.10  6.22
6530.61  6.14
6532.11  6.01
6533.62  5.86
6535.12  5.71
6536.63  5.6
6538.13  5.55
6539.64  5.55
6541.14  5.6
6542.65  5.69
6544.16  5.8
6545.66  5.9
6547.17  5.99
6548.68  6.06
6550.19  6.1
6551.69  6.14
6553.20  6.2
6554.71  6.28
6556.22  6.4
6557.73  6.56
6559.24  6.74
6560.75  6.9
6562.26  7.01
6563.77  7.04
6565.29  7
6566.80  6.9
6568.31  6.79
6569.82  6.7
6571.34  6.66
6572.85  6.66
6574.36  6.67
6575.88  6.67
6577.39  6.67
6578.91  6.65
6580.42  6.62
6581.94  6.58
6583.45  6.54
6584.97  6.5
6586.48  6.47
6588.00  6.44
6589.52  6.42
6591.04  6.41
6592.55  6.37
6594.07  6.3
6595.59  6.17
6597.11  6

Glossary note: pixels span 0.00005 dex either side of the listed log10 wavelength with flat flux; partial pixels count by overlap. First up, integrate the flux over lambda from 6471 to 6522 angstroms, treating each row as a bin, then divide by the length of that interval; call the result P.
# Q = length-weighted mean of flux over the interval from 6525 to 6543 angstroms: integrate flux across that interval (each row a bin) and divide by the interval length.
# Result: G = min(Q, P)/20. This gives 0.259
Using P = 5.2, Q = 5.88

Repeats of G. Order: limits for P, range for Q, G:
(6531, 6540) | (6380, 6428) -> 0.285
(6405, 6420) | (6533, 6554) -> 0.289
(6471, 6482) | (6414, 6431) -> 0.226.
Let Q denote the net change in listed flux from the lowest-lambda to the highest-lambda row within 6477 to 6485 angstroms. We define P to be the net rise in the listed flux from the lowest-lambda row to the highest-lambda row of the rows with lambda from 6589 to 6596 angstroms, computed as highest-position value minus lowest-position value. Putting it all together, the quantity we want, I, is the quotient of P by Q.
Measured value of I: 1.5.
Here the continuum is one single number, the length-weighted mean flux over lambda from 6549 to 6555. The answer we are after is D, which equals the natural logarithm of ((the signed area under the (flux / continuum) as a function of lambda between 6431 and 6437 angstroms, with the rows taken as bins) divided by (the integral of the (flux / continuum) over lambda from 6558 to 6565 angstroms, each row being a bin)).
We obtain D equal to -0.4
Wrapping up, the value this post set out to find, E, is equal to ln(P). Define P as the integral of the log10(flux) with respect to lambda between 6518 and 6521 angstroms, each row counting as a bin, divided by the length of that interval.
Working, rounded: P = 0.76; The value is -0.275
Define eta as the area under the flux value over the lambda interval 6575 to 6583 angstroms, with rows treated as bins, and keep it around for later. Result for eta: 53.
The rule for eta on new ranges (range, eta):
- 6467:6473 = 32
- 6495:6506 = 63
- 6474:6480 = 26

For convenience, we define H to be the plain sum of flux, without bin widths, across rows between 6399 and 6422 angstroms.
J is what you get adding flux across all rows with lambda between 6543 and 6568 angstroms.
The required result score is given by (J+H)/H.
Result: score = 2.11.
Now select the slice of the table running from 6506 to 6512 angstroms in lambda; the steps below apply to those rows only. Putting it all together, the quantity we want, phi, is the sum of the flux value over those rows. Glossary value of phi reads 25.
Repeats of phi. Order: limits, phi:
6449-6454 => 16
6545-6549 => 18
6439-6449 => 36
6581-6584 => 13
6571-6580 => 40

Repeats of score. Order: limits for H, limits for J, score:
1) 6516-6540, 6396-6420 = 1.98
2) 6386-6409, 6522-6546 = 2.03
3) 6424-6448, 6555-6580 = 2.29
